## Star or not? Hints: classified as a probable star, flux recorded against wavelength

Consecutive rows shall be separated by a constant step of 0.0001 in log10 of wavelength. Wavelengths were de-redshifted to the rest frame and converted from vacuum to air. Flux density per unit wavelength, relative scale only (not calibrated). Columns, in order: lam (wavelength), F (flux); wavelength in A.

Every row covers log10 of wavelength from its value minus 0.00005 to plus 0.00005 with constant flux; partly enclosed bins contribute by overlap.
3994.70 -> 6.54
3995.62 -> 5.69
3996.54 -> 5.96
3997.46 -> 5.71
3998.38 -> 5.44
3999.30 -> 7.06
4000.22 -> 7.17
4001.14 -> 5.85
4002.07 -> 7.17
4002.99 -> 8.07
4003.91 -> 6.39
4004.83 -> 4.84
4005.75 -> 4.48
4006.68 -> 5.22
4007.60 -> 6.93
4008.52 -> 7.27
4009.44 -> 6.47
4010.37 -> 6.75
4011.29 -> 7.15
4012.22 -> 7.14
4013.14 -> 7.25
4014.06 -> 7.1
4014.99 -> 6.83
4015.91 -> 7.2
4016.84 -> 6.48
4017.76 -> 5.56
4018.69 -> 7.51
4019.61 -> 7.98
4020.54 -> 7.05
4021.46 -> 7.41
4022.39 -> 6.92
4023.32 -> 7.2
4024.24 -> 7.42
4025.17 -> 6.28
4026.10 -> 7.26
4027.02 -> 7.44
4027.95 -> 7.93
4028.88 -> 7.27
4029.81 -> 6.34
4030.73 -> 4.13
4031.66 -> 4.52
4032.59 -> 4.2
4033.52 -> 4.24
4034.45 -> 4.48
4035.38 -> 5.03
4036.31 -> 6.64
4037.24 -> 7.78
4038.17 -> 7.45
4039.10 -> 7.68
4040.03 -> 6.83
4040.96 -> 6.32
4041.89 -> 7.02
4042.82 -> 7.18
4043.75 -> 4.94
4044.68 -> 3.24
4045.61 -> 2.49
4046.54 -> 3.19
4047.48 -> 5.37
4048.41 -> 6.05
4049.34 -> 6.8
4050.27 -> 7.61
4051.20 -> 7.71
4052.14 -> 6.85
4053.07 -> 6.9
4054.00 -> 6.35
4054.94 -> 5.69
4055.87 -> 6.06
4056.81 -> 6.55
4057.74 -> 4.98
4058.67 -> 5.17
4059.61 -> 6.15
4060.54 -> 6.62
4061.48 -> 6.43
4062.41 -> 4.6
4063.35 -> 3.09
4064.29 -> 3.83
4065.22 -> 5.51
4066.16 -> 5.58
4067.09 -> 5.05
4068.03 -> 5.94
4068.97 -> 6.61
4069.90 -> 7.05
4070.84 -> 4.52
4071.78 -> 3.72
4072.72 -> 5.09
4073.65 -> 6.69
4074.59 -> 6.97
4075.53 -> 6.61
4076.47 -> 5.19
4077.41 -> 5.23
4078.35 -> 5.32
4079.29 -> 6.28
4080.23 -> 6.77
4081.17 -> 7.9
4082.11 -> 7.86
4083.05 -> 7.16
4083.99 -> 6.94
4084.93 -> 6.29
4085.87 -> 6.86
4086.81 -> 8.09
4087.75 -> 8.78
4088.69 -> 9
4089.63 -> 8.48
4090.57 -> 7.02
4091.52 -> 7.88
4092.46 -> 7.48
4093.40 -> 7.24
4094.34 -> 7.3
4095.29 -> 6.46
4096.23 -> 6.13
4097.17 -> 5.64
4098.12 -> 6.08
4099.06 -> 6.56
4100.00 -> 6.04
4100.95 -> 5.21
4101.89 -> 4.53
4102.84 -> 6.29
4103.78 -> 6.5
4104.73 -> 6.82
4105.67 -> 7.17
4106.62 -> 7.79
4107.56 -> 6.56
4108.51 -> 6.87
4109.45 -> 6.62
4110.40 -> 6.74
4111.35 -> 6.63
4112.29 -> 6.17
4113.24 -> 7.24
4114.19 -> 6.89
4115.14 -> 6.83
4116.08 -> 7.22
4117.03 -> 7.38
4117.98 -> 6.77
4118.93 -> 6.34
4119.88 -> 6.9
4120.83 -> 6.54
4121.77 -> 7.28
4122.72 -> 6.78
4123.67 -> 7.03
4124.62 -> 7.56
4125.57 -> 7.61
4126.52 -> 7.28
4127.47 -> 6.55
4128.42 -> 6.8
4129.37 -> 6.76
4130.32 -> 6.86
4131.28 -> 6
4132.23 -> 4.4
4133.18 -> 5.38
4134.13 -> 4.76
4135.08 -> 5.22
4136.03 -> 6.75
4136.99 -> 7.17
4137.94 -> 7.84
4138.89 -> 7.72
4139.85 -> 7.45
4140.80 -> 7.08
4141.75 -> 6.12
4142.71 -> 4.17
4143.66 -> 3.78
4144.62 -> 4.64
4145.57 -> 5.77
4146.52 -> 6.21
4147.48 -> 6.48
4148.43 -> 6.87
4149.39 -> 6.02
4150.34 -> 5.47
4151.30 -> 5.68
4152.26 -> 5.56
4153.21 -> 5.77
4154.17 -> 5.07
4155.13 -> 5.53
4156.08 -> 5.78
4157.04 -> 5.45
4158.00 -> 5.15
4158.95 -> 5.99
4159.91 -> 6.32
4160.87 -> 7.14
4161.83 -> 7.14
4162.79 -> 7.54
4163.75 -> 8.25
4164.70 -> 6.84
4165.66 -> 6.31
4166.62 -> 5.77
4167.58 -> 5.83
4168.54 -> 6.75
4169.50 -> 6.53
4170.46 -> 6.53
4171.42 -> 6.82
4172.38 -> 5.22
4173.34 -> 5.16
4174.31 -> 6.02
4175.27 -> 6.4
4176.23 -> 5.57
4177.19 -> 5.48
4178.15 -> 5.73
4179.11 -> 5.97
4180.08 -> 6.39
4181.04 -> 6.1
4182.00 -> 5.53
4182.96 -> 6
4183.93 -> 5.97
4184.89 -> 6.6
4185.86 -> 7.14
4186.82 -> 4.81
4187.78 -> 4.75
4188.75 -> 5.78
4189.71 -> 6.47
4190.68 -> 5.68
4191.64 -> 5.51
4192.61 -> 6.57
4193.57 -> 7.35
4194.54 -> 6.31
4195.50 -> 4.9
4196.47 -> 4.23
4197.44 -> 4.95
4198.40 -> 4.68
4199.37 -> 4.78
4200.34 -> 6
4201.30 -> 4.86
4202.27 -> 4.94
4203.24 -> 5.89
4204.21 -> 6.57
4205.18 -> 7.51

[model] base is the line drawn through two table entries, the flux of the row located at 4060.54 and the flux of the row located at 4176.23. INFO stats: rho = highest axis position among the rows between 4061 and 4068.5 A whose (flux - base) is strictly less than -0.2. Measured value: 4068.03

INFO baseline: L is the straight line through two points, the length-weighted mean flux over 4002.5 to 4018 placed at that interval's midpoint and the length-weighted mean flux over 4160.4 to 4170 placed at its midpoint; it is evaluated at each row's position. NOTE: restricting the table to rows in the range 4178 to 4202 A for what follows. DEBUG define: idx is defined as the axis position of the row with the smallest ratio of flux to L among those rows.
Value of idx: 4196.47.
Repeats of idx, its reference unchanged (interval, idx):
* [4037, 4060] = 4045.61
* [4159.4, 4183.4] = 4173.34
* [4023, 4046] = 4045.61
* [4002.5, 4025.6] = 4005.75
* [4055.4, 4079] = 4063.35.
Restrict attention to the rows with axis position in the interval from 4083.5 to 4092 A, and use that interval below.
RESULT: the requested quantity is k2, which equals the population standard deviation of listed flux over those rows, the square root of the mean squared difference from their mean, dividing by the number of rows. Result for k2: 0.9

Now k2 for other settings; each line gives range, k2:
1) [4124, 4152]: 1.1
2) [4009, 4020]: 0.6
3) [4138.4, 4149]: 1.3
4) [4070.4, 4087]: 1.2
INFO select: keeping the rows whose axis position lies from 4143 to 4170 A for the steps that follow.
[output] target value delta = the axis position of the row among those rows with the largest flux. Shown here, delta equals 4163.75 A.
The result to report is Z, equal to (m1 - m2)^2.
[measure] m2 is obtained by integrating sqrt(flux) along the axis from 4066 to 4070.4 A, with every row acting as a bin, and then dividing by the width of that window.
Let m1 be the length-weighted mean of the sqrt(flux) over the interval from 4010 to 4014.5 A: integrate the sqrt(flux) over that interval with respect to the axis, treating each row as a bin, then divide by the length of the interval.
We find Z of 0.041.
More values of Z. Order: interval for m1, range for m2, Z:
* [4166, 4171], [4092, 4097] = 0.012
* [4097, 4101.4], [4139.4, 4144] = 0.002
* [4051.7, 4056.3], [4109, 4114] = 0.003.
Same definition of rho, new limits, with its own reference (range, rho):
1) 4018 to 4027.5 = 4025.17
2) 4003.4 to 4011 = 4010.37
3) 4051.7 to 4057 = 4055.87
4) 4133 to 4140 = 4135.08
